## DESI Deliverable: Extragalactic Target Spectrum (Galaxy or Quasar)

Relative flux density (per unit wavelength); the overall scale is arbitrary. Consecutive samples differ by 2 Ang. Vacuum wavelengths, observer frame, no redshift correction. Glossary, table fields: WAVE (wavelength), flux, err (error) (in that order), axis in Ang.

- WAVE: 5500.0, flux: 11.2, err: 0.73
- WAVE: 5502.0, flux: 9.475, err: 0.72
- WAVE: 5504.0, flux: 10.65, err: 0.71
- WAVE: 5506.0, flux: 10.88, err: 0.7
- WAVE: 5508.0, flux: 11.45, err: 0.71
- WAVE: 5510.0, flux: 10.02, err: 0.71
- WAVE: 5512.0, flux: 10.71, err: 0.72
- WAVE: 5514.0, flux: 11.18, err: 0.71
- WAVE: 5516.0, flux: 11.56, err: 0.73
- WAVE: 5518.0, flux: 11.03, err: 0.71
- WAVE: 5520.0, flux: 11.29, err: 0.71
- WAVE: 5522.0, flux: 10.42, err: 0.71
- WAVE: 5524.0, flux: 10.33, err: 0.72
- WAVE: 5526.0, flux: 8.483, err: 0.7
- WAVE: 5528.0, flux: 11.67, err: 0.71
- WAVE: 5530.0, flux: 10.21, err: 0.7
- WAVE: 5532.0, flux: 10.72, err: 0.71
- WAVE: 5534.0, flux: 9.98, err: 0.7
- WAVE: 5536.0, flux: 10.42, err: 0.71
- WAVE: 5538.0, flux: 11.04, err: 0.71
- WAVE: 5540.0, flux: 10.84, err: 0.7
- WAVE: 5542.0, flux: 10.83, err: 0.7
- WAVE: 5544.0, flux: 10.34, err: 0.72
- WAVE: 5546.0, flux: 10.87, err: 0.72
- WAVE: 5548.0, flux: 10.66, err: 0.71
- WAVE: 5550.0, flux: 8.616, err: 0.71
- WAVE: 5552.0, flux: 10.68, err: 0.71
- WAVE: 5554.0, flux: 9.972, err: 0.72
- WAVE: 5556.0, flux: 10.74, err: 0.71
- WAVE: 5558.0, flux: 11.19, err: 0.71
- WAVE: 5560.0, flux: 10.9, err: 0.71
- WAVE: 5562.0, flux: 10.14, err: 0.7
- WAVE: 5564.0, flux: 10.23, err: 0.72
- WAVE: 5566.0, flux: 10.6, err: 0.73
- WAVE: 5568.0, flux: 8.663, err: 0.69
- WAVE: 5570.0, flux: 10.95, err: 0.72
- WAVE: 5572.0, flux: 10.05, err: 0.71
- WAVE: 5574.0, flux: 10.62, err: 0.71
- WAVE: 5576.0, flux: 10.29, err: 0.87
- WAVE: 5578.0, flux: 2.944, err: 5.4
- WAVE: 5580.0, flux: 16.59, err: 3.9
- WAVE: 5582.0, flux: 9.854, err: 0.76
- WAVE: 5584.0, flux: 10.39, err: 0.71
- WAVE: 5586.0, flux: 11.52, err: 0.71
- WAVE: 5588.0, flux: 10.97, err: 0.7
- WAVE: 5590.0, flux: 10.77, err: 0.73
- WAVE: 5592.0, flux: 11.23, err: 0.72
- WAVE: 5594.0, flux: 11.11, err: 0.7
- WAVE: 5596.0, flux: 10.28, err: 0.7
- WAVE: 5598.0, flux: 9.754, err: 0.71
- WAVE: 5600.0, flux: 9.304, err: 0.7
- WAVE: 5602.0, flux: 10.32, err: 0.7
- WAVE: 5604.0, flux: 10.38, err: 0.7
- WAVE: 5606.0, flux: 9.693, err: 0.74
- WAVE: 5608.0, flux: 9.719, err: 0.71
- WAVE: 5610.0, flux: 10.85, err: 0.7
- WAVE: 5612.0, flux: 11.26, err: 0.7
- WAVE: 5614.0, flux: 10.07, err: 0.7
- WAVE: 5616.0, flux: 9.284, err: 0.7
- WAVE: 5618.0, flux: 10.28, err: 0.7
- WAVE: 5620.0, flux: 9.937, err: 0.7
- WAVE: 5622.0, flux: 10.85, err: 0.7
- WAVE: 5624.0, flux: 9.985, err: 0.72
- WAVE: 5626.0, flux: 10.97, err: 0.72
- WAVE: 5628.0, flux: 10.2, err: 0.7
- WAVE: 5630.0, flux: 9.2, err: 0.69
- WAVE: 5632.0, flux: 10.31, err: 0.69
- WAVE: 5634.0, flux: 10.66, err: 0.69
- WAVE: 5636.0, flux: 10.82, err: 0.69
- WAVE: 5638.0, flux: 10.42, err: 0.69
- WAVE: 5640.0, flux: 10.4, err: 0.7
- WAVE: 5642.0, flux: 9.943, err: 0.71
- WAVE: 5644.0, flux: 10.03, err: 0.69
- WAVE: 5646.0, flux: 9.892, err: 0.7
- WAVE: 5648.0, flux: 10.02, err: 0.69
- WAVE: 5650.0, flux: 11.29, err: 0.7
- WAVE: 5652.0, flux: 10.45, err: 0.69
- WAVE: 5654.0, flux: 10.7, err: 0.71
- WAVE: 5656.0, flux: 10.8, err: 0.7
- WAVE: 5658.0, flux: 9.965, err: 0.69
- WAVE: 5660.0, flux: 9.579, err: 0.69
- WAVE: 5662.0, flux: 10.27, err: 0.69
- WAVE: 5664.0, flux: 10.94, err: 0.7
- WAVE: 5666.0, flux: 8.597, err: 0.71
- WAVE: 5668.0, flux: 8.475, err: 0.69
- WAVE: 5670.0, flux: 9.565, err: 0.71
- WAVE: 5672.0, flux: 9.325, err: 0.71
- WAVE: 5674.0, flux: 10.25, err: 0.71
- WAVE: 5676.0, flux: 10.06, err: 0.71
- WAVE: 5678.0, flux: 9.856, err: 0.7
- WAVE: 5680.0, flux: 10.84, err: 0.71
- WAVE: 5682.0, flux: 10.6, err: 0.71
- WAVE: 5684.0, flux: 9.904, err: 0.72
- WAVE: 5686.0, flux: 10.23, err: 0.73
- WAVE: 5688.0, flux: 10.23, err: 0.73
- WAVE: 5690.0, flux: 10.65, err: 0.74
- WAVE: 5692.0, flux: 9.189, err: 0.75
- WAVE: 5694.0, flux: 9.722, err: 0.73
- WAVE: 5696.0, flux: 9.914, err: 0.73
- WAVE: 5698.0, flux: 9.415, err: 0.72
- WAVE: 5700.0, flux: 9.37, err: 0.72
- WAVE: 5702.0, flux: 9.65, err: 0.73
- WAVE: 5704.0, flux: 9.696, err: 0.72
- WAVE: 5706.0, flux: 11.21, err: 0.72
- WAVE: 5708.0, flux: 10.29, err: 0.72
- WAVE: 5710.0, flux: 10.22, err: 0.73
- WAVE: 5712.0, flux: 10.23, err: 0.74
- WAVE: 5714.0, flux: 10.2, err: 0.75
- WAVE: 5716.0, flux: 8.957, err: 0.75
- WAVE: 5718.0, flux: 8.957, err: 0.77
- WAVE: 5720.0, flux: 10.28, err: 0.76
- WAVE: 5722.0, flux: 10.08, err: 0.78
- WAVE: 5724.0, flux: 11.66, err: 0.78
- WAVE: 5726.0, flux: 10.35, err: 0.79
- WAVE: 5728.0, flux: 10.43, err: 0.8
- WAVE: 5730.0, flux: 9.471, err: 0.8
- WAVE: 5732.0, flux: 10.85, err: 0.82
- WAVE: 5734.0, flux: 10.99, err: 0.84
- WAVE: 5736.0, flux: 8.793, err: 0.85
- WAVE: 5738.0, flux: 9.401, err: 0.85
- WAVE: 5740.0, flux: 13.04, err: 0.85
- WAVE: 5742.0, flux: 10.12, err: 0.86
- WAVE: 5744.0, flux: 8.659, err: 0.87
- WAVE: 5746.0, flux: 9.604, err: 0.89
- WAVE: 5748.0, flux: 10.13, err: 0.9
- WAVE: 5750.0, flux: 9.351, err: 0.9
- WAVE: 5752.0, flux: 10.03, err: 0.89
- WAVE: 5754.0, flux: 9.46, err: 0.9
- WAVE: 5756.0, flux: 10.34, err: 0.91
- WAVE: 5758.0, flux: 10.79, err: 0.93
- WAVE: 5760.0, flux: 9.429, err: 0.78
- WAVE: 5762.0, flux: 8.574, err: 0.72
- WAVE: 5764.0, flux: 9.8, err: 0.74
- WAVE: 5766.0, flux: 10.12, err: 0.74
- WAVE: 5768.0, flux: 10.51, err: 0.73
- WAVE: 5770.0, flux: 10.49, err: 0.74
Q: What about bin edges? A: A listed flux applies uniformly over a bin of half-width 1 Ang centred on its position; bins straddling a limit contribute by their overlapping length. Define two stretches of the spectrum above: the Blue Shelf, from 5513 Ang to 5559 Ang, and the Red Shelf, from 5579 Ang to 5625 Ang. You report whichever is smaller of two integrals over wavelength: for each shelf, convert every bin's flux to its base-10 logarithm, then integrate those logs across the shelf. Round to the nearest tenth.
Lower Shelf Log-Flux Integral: 47.0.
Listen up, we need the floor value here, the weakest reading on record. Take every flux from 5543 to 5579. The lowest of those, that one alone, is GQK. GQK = 2.944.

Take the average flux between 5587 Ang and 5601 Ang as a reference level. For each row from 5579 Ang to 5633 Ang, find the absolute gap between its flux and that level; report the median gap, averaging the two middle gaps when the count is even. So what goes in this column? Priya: 0.50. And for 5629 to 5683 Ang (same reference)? 0.45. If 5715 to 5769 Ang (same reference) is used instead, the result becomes 0.69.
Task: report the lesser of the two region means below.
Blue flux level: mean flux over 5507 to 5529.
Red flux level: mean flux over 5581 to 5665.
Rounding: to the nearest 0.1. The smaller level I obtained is 10.3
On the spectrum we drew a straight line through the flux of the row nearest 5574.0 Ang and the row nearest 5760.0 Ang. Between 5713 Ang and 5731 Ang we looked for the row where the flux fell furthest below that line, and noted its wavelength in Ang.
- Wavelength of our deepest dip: 5716.0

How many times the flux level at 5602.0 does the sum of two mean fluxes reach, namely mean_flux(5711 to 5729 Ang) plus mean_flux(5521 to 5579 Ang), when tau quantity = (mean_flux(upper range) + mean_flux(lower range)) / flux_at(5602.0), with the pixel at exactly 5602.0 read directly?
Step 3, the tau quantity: 1.96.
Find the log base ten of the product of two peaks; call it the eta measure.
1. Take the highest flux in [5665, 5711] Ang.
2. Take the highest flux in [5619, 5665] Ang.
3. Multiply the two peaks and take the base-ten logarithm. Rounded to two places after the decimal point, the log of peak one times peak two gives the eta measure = 2.10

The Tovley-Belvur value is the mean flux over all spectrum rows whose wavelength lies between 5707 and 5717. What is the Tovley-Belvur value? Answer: 9.98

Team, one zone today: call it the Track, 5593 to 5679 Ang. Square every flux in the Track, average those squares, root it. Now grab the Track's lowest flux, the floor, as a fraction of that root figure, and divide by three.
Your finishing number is 0.28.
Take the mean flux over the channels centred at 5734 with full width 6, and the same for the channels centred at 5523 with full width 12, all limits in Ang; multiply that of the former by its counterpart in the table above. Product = 107.6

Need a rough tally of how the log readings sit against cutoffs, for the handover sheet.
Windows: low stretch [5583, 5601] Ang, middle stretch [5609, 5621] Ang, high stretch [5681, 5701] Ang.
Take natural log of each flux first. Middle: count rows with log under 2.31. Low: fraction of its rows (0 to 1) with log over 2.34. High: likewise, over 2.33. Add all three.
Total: 3.9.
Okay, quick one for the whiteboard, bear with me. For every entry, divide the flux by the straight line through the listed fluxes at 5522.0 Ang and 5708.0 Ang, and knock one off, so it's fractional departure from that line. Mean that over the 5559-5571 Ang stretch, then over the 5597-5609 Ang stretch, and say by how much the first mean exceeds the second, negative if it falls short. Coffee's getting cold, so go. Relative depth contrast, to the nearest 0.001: 0.035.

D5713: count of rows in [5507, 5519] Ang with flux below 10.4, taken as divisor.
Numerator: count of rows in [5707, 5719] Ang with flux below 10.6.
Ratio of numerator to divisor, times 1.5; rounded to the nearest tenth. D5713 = 9.0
